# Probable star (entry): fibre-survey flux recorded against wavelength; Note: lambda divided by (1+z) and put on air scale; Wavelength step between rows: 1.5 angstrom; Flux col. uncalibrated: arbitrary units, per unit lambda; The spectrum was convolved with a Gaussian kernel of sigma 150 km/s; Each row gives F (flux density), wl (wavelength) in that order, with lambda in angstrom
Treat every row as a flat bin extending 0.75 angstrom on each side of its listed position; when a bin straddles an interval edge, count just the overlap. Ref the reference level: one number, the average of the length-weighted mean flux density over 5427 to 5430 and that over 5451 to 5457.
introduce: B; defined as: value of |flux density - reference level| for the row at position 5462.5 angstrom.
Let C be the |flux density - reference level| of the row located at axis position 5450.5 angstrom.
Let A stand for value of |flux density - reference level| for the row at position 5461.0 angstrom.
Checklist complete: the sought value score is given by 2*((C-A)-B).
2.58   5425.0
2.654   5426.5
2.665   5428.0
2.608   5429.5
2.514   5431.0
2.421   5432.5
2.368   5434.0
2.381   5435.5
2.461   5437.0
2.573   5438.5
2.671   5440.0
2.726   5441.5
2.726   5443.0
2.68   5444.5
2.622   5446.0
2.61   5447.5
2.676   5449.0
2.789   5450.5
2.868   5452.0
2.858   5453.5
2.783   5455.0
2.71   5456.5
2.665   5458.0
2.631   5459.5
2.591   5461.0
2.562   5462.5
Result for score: -0.46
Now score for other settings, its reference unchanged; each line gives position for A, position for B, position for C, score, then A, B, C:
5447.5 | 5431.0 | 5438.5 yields -0.35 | 0.11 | 0.210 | 0.15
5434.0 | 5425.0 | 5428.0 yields -0.88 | 0.36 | 0.144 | 0.06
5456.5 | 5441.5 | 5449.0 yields 0.06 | 0.01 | 0.002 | 0.05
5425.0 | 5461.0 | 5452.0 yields -0.27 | 0.14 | 0.133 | 0.14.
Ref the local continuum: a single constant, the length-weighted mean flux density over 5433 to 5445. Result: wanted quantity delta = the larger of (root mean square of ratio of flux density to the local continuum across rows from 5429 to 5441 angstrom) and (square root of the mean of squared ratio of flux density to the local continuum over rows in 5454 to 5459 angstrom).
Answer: 1.06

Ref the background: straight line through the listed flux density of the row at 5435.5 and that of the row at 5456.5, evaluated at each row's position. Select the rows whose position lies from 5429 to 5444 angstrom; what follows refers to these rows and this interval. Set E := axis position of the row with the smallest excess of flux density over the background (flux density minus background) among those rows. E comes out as 5435.5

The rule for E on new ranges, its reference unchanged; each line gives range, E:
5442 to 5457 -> 5456.5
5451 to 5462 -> 5461.0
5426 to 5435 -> 5434.0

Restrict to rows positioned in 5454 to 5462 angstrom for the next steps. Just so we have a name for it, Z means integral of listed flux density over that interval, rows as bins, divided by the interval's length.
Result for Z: 2.68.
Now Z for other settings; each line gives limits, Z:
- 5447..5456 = 2.77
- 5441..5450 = 2.68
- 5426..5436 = 2.52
